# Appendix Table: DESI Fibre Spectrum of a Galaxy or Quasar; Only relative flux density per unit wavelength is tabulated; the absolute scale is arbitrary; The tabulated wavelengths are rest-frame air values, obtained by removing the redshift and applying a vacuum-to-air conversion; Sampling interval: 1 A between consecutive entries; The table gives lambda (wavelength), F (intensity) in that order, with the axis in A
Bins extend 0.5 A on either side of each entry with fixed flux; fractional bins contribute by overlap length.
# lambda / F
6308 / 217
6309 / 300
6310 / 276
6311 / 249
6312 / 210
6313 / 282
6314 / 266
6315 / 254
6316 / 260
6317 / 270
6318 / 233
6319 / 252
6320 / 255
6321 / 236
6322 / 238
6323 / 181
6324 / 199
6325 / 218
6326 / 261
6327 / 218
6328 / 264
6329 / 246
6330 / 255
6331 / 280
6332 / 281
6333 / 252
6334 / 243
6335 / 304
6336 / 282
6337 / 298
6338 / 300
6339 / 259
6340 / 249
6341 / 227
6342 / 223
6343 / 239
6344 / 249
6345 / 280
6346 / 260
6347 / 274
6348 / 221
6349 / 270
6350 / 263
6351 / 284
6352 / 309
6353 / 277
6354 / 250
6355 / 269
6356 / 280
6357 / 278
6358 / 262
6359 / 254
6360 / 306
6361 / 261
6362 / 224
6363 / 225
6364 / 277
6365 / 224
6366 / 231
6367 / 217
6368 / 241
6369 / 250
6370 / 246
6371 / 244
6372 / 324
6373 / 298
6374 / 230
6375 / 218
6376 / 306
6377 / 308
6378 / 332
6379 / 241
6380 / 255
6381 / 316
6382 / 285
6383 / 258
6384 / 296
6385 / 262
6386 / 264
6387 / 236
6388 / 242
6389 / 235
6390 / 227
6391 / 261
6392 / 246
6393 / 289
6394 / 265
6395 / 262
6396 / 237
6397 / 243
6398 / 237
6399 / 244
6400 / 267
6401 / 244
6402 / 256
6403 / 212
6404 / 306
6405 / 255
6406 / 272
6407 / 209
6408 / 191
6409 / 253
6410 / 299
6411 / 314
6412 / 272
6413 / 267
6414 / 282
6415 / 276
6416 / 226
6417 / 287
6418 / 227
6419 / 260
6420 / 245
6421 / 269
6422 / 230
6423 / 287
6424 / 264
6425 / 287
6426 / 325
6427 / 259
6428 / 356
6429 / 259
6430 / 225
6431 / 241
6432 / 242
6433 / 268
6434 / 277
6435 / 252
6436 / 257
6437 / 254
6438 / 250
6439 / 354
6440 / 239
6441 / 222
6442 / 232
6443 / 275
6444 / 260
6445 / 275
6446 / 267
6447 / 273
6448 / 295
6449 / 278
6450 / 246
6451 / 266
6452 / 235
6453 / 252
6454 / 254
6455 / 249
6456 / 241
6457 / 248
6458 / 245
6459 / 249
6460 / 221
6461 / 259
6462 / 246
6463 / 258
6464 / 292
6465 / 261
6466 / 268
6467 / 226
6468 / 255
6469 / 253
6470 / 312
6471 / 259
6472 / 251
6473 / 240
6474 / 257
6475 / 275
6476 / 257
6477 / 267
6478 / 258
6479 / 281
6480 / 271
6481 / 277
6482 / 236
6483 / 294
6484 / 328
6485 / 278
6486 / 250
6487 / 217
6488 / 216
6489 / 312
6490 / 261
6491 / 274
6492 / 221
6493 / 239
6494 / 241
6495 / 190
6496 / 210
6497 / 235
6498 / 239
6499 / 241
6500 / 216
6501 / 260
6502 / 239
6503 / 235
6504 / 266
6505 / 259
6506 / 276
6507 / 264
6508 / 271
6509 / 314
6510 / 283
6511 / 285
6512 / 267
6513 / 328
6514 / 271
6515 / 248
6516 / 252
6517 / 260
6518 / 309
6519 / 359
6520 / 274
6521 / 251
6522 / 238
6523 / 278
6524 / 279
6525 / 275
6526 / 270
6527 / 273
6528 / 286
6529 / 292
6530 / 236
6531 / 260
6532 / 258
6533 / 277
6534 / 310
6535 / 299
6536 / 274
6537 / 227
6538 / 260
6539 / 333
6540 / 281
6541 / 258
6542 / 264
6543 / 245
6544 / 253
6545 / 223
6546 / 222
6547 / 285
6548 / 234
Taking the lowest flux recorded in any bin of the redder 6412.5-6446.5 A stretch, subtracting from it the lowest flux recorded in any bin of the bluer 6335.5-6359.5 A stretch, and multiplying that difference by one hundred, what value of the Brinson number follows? 100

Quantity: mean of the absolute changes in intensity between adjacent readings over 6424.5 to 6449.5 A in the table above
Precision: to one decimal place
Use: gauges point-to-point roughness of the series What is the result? 33.0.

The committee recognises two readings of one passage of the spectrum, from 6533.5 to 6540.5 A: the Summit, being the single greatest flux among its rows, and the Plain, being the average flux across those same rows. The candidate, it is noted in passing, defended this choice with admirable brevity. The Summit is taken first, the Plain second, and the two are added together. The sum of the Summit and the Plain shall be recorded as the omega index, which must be 616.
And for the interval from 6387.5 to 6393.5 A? 539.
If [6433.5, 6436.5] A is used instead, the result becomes 539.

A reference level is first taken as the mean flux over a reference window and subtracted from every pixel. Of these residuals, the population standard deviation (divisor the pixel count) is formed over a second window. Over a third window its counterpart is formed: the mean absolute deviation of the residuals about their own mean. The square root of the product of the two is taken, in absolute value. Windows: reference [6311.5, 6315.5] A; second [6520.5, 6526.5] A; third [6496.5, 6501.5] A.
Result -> 12.5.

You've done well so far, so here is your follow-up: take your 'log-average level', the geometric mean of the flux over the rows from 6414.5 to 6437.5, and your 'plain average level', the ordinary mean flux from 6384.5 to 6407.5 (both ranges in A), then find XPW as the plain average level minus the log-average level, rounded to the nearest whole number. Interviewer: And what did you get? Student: -11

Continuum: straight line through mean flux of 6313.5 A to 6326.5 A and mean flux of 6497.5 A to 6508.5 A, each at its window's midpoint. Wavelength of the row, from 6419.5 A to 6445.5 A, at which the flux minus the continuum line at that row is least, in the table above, 6441 A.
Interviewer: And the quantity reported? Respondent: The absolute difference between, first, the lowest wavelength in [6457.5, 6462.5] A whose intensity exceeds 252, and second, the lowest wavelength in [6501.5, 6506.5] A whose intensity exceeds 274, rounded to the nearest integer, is 45 A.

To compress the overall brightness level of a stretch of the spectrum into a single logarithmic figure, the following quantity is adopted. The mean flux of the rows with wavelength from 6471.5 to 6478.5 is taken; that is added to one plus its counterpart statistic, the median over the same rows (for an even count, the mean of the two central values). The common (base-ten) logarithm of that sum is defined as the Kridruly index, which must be 2.71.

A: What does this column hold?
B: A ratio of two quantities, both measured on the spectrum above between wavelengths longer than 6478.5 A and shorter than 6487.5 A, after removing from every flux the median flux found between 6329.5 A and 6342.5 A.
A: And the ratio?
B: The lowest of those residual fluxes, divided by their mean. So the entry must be -4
